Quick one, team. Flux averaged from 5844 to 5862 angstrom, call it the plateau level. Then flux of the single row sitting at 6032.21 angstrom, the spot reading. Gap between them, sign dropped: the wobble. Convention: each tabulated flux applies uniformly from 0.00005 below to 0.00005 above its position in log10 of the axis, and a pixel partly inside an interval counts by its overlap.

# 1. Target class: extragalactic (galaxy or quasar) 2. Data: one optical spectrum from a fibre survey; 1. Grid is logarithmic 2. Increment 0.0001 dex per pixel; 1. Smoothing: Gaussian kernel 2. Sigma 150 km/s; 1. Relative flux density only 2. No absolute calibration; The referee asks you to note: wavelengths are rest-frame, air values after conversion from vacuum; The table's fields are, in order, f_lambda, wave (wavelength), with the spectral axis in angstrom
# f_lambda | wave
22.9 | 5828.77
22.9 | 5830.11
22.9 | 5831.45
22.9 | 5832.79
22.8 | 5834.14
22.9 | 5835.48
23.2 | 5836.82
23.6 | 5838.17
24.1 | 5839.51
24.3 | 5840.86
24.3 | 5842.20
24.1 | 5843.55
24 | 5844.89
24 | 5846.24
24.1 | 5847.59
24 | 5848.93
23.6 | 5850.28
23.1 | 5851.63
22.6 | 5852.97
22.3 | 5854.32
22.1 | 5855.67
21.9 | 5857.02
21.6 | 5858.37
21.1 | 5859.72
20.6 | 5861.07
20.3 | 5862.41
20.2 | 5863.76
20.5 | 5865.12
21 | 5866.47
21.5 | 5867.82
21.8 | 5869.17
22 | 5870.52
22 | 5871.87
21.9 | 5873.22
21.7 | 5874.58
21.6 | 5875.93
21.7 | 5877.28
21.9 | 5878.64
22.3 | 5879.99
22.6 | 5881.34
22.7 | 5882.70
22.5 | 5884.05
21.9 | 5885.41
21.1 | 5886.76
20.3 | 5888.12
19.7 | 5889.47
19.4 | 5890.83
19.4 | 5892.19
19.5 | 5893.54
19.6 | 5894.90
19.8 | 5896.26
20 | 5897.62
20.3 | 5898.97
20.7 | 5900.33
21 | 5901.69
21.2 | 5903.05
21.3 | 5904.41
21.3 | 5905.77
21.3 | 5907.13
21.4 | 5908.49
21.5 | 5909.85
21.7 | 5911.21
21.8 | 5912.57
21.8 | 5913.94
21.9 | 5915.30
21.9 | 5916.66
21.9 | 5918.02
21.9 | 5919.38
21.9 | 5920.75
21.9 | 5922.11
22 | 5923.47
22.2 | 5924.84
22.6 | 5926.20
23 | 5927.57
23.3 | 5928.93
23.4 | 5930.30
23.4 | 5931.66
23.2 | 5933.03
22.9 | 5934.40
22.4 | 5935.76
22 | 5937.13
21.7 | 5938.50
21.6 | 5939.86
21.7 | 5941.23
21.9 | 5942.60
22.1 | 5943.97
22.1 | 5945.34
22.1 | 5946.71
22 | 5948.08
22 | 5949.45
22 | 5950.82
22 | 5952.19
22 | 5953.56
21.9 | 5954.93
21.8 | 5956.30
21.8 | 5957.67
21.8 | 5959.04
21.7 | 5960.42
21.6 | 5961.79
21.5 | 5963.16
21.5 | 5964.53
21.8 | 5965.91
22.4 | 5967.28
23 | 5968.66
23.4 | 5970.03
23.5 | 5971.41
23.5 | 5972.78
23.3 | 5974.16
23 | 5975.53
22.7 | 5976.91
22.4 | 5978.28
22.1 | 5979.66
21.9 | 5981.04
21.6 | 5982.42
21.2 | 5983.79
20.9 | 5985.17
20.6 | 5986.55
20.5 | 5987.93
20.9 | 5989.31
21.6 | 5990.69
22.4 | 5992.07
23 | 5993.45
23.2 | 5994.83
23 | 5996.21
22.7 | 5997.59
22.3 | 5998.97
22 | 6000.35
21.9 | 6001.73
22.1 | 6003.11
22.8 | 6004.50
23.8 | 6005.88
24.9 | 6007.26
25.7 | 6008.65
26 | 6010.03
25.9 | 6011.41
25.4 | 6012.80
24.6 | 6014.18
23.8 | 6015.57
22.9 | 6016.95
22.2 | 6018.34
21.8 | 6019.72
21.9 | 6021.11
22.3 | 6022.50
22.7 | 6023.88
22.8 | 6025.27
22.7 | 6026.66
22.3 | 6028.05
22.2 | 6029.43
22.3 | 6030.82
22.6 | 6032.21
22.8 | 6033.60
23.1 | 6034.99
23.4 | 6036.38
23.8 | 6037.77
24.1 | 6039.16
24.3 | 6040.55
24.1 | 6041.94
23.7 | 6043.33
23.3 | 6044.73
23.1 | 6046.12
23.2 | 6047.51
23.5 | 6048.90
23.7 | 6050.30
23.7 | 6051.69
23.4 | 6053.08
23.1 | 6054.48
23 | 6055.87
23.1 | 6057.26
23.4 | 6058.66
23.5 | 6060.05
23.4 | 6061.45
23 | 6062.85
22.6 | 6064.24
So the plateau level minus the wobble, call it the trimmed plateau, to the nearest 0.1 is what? 22.6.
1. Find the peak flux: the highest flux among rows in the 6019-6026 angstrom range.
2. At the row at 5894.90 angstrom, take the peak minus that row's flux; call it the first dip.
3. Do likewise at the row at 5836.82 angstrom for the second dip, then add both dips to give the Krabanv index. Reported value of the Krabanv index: 2.8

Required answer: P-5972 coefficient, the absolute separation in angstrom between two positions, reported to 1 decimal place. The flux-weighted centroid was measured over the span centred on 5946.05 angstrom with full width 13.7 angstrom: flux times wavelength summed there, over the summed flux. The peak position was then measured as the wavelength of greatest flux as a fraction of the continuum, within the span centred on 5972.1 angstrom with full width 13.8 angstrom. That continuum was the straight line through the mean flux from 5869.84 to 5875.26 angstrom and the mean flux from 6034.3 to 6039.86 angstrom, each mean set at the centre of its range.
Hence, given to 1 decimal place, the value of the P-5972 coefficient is 25.4 angstrom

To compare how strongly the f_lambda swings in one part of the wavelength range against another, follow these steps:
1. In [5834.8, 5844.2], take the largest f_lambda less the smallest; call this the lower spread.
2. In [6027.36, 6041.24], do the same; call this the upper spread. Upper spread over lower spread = 1.50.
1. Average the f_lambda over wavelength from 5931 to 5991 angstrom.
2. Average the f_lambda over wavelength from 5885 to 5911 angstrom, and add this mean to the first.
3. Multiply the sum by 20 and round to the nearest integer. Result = 853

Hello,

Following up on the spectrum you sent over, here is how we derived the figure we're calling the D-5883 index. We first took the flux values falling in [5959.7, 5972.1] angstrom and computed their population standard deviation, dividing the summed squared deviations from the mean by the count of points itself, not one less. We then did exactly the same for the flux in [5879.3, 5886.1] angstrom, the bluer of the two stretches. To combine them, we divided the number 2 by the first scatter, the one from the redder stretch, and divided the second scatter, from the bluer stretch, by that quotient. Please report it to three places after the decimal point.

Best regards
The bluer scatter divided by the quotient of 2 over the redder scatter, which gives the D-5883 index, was 0.111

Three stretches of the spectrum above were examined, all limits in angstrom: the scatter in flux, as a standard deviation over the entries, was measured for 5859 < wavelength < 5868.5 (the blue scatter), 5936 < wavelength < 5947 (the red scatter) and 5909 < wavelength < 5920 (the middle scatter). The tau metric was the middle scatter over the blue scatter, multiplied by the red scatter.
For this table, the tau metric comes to 0.06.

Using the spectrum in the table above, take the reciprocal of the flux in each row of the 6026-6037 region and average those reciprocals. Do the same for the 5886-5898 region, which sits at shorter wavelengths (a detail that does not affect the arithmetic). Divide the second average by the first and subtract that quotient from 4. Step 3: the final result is 2.86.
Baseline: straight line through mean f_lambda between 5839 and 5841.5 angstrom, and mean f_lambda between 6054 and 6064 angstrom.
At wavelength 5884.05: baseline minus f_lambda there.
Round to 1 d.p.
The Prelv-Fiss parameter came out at 1.5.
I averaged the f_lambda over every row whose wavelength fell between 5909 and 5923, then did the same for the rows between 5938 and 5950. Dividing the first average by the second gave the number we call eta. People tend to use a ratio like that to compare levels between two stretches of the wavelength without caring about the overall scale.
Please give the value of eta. 1.00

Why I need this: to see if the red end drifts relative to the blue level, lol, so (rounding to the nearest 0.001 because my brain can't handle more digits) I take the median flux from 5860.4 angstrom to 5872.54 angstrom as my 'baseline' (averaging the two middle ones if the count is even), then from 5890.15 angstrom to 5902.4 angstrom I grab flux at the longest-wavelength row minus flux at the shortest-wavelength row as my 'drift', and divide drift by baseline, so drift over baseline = 0.076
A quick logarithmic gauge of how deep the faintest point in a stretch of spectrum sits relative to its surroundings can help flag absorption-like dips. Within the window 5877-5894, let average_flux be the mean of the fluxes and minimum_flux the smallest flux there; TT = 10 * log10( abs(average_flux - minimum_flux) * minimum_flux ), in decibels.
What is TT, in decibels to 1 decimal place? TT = 15.3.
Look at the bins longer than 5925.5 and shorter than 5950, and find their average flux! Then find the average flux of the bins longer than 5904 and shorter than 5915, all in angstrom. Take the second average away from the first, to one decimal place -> 0.9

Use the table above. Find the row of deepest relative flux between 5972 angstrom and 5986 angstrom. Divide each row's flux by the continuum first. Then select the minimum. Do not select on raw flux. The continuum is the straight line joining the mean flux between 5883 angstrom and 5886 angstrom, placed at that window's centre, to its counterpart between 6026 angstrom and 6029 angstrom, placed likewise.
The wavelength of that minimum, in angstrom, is 5985.17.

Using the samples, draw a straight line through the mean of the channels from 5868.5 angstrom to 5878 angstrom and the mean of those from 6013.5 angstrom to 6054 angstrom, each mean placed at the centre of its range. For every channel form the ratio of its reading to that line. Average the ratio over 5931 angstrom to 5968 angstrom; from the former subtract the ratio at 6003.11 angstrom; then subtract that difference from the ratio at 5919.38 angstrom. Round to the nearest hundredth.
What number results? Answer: 0.97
